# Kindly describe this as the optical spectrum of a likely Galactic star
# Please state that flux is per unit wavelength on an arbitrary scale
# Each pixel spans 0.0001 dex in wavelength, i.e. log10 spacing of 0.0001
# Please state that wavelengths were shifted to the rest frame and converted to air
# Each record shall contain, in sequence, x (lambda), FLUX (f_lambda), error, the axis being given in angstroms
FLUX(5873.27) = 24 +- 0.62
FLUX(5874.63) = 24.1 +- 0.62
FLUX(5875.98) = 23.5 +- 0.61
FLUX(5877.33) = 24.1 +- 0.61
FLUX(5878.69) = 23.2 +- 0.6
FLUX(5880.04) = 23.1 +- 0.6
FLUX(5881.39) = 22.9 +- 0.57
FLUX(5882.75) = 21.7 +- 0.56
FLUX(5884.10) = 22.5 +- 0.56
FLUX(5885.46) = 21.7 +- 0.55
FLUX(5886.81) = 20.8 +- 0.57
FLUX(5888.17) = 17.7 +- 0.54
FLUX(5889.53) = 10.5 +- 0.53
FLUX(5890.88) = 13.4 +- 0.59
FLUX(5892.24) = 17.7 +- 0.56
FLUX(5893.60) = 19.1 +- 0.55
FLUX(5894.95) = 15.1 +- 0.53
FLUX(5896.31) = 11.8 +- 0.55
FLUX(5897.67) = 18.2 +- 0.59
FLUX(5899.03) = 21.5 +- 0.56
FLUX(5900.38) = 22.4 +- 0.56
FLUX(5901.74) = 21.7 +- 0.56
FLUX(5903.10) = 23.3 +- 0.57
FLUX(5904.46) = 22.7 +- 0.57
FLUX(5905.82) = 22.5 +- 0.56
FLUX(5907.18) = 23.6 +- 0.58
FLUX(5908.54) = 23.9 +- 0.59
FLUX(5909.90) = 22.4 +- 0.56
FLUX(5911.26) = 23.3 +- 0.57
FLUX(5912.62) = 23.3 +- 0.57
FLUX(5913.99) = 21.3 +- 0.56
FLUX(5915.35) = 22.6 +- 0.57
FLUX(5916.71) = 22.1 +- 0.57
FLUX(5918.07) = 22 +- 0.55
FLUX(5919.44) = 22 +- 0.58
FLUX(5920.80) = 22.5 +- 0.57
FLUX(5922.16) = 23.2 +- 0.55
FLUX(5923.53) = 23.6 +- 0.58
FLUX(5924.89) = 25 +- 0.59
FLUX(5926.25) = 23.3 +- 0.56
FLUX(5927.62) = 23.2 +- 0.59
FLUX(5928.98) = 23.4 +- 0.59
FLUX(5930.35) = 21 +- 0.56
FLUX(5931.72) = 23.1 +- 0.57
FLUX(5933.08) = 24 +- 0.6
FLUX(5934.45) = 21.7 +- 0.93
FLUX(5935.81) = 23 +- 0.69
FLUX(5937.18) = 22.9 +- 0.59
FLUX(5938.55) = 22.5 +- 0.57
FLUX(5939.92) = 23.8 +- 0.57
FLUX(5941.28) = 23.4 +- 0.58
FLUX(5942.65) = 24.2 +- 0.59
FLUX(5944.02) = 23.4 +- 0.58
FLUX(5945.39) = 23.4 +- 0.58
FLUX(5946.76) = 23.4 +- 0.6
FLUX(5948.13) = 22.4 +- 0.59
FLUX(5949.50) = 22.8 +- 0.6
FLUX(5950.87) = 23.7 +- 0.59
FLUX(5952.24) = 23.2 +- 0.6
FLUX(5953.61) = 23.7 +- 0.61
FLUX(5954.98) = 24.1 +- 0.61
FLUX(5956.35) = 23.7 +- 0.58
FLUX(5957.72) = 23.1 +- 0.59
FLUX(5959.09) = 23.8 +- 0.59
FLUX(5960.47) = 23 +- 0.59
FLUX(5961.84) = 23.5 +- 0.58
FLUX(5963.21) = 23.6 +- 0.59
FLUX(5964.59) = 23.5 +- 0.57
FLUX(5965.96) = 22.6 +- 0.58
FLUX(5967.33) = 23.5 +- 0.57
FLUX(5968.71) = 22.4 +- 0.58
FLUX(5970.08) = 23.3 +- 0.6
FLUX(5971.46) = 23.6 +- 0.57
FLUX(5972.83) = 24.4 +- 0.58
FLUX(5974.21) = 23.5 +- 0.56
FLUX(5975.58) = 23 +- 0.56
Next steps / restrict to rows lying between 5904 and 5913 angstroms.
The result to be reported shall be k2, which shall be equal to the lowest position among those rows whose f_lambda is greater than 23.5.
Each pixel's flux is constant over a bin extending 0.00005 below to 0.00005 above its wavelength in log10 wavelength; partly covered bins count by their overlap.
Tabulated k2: 5907.18 angstroms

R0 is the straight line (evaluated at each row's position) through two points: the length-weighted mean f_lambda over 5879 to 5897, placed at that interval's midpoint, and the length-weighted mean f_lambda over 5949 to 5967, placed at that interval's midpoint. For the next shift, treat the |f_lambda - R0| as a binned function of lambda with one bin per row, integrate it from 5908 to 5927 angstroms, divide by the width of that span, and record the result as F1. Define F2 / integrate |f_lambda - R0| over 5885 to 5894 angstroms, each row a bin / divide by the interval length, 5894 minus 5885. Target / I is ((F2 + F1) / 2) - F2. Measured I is -0.4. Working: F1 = 2.4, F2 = 3.10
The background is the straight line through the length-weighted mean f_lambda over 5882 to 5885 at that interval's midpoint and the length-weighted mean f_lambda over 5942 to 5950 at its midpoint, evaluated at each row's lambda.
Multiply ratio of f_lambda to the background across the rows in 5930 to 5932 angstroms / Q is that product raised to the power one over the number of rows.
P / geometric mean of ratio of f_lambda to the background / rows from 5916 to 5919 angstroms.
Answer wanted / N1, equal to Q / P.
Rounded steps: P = 0.97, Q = 0.96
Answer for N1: 0.99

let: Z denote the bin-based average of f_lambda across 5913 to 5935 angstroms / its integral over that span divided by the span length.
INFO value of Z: 22.8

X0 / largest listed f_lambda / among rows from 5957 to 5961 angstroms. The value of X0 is 23.8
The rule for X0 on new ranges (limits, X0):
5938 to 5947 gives 24.2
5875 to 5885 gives 24.1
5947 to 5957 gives 24.1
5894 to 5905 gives 23.3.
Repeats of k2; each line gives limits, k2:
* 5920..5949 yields 5923.53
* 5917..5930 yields 5923.53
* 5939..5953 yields 5939.92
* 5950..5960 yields 5950.87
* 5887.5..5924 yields 5907.18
